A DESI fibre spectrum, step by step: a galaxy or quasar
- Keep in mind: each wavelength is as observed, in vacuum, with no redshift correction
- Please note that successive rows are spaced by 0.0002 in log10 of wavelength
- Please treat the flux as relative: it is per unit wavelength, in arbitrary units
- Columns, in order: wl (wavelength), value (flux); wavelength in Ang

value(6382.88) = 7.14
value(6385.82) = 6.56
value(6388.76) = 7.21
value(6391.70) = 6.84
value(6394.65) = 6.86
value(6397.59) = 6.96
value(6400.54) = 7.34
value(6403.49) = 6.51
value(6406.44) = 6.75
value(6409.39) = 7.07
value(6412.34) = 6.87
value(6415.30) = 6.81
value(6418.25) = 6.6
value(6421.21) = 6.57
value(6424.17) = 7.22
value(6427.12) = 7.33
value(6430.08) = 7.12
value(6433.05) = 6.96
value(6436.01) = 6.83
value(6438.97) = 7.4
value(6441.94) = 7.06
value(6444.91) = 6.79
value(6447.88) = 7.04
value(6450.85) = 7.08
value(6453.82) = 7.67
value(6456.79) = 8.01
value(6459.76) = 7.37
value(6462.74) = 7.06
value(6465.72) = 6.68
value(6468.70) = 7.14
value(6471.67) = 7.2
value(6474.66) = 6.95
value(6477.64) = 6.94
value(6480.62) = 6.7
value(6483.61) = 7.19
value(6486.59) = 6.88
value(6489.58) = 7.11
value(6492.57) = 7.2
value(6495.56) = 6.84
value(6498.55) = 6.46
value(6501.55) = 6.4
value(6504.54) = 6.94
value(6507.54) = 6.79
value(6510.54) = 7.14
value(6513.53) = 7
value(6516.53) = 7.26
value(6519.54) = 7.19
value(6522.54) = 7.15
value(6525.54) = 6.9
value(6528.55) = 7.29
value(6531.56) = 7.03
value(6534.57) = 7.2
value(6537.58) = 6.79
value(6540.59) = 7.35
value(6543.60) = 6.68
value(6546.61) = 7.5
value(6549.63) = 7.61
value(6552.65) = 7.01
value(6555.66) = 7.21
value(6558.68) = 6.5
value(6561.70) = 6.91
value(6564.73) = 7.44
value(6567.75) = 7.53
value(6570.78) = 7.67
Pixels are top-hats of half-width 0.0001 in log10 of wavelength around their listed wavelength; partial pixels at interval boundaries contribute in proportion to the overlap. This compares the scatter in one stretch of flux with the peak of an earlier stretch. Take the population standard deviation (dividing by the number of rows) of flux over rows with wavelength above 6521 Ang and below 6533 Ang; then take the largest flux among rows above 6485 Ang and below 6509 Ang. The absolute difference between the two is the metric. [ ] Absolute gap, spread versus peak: 7.1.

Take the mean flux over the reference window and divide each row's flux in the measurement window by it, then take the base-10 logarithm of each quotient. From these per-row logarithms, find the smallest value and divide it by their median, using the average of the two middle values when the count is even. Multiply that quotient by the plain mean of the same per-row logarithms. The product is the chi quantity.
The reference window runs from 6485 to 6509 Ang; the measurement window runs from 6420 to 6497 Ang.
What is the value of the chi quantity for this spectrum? -0.018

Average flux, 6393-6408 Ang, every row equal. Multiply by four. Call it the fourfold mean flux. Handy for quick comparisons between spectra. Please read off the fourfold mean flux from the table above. 27.5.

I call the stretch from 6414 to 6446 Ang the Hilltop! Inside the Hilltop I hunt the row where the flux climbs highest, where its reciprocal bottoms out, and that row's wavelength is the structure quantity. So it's 6438.97 Ang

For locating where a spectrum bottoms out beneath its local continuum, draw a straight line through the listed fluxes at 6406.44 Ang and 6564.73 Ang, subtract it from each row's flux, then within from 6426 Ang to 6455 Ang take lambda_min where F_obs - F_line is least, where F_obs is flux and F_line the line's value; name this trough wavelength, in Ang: 6444.91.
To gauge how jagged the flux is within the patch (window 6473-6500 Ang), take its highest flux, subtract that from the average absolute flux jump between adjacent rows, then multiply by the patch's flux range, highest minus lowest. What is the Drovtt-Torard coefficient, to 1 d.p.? -5.1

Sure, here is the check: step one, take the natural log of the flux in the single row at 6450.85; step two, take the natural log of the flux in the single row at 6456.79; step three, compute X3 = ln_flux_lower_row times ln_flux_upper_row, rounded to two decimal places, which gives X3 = 4.07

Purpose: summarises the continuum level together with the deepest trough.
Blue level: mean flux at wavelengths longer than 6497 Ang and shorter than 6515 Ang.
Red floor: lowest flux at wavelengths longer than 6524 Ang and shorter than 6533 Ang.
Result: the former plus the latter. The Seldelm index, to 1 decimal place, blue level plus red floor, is 13.7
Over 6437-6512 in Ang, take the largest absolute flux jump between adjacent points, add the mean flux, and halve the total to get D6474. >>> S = 3.84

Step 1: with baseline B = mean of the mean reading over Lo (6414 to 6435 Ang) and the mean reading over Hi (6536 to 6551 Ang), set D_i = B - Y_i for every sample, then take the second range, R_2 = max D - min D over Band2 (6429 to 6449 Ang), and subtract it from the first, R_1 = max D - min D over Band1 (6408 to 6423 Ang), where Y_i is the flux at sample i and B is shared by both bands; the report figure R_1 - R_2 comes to -0.11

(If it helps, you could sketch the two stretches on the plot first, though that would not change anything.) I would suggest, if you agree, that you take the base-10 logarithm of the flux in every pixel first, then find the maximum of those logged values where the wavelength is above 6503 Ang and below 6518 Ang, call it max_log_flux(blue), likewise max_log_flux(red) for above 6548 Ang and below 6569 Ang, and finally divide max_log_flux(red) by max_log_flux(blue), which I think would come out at 1.02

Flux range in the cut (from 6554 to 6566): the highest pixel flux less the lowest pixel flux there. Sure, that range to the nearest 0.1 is 0.9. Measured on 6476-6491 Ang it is 0.5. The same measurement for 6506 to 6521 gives 0.5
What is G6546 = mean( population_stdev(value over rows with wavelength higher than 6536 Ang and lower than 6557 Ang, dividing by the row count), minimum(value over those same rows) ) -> 3.50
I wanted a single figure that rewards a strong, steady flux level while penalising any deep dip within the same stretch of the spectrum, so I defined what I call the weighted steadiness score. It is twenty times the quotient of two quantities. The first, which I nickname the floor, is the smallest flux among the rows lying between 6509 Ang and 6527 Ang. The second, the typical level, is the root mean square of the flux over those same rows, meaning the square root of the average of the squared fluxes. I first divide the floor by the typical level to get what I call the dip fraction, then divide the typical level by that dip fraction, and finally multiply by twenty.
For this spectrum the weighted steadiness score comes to 146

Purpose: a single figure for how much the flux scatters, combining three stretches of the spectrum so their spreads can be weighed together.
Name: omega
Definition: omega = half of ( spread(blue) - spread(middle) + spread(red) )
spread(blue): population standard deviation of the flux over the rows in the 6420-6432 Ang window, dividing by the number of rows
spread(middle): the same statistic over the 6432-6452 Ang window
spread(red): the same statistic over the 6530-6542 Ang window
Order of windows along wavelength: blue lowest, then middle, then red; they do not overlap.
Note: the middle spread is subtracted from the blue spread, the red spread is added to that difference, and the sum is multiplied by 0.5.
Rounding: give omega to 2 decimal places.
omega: 0.16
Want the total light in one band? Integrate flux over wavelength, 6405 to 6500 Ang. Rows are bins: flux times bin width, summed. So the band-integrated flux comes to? 668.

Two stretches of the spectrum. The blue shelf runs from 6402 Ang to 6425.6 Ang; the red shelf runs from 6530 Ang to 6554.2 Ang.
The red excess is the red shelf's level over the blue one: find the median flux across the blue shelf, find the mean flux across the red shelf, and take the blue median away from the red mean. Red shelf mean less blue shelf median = 0.37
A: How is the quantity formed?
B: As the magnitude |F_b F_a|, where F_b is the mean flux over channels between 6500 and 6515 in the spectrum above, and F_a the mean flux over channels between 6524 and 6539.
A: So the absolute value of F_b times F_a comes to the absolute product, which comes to 48.3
